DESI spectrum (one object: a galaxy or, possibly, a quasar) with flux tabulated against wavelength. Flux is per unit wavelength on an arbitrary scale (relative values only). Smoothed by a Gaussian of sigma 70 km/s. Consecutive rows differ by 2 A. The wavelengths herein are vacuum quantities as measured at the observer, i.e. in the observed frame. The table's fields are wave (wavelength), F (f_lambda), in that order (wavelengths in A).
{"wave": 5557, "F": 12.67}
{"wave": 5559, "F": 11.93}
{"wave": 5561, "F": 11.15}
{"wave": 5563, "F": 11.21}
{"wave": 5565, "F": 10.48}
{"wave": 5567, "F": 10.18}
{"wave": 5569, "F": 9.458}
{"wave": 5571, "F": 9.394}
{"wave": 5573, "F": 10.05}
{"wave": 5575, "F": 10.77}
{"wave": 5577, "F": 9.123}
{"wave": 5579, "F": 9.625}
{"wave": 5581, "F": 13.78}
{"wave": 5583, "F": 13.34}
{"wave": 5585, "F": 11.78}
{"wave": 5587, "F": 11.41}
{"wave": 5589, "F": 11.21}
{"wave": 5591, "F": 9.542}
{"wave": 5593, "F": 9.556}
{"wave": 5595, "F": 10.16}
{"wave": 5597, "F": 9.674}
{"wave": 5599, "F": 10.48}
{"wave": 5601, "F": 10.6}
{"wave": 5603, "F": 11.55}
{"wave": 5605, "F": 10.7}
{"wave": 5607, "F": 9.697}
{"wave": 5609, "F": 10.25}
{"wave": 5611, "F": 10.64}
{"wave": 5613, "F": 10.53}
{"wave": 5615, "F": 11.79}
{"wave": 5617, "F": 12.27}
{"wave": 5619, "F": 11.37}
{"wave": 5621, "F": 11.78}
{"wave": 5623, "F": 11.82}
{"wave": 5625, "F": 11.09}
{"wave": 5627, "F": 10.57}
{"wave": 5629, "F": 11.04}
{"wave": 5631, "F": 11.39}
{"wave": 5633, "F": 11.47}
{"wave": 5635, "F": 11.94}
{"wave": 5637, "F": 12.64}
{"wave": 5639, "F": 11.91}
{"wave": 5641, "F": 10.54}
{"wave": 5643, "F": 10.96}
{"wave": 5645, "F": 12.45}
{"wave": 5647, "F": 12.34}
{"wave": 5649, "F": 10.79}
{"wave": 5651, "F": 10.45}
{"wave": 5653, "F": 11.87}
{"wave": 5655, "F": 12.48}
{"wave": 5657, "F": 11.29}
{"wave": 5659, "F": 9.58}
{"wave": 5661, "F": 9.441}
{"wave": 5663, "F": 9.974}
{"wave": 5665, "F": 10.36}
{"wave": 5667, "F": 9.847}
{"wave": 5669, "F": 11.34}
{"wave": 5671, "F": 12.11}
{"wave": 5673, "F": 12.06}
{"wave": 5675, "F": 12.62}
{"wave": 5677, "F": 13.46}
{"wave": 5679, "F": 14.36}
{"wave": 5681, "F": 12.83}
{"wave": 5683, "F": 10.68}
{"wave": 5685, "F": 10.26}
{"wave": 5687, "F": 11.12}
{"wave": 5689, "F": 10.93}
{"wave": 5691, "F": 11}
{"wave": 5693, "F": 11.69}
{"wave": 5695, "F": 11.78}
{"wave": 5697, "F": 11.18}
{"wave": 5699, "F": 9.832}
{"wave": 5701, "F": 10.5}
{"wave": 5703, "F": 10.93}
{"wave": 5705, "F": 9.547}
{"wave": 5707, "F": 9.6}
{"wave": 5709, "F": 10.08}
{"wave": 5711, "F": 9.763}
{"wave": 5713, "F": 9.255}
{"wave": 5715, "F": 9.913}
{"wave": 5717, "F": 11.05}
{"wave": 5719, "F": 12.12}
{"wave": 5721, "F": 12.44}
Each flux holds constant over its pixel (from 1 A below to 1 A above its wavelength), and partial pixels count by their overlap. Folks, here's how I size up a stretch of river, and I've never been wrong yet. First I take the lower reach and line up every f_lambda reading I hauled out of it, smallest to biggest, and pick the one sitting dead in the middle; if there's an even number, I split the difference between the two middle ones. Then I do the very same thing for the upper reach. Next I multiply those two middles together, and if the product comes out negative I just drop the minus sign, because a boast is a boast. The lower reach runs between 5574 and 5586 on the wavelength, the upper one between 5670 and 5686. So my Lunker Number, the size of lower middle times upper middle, 139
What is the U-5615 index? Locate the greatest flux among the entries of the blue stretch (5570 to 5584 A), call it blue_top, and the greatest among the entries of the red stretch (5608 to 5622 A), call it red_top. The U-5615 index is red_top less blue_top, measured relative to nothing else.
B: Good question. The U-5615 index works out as -1.5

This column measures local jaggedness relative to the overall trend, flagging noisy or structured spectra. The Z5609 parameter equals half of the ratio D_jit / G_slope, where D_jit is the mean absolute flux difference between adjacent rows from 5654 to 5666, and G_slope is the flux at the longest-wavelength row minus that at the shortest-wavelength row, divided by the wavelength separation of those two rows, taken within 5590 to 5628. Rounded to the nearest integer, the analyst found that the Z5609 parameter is 14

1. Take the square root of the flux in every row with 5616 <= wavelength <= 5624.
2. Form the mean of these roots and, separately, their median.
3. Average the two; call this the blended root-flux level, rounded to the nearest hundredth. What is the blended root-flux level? 3.44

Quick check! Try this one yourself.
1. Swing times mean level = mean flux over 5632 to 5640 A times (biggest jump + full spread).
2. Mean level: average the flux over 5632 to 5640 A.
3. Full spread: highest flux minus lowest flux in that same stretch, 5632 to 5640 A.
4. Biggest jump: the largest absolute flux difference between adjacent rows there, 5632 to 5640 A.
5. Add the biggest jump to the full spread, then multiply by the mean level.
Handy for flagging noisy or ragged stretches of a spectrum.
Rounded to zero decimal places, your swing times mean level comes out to 23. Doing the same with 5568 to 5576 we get 21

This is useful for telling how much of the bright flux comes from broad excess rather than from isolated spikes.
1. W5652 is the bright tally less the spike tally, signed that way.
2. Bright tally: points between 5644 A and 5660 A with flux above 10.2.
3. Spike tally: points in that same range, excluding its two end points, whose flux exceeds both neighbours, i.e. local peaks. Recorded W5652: 6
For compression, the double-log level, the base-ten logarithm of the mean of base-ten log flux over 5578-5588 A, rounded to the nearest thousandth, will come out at 0.032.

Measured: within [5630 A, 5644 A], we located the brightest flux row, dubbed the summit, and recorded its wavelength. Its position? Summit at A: 5637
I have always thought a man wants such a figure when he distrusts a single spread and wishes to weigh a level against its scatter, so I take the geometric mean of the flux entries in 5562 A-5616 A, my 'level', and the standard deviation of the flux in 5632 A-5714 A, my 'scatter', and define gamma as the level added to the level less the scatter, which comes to 20.0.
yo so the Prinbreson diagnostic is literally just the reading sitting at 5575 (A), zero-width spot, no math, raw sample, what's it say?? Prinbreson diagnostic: 10.77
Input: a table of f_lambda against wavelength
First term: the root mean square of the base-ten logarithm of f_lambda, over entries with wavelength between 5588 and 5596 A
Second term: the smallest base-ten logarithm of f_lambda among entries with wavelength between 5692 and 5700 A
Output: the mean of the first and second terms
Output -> 1.00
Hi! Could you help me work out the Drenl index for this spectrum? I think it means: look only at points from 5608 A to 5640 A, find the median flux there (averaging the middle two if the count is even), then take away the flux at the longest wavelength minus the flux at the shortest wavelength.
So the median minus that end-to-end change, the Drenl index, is 9.8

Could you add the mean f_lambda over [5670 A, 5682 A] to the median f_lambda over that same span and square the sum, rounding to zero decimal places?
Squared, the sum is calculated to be 657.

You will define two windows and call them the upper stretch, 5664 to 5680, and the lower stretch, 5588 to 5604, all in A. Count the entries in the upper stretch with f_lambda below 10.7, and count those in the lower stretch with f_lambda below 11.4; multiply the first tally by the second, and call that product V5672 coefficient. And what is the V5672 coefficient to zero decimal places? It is 14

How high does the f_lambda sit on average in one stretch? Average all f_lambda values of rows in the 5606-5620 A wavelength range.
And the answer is 10.9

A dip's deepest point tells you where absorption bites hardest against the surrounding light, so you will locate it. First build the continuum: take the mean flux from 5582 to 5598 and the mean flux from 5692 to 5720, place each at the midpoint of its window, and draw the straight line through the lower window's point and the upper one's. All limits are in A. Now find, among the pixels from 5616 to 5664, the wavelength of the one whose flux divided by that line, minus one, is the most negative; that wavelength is 5661 A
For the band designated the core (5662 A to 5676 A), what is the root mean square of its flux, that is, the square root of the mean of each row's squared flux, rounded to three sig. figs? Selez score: 11.2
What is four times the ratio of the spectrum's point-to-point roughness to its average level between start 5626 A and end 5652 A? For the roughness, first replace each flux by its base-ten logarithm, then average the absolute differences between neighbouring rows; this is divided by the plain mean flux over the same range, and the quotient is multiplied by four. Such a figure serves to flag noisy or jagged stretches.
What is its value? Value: 0.0089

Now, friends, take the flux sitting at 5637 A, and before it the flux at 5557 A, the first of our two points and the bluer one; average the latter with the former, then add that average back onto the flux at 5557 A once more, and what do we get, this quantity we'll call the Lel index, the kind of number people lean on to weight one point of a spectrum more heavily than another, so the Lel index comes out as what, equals 25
